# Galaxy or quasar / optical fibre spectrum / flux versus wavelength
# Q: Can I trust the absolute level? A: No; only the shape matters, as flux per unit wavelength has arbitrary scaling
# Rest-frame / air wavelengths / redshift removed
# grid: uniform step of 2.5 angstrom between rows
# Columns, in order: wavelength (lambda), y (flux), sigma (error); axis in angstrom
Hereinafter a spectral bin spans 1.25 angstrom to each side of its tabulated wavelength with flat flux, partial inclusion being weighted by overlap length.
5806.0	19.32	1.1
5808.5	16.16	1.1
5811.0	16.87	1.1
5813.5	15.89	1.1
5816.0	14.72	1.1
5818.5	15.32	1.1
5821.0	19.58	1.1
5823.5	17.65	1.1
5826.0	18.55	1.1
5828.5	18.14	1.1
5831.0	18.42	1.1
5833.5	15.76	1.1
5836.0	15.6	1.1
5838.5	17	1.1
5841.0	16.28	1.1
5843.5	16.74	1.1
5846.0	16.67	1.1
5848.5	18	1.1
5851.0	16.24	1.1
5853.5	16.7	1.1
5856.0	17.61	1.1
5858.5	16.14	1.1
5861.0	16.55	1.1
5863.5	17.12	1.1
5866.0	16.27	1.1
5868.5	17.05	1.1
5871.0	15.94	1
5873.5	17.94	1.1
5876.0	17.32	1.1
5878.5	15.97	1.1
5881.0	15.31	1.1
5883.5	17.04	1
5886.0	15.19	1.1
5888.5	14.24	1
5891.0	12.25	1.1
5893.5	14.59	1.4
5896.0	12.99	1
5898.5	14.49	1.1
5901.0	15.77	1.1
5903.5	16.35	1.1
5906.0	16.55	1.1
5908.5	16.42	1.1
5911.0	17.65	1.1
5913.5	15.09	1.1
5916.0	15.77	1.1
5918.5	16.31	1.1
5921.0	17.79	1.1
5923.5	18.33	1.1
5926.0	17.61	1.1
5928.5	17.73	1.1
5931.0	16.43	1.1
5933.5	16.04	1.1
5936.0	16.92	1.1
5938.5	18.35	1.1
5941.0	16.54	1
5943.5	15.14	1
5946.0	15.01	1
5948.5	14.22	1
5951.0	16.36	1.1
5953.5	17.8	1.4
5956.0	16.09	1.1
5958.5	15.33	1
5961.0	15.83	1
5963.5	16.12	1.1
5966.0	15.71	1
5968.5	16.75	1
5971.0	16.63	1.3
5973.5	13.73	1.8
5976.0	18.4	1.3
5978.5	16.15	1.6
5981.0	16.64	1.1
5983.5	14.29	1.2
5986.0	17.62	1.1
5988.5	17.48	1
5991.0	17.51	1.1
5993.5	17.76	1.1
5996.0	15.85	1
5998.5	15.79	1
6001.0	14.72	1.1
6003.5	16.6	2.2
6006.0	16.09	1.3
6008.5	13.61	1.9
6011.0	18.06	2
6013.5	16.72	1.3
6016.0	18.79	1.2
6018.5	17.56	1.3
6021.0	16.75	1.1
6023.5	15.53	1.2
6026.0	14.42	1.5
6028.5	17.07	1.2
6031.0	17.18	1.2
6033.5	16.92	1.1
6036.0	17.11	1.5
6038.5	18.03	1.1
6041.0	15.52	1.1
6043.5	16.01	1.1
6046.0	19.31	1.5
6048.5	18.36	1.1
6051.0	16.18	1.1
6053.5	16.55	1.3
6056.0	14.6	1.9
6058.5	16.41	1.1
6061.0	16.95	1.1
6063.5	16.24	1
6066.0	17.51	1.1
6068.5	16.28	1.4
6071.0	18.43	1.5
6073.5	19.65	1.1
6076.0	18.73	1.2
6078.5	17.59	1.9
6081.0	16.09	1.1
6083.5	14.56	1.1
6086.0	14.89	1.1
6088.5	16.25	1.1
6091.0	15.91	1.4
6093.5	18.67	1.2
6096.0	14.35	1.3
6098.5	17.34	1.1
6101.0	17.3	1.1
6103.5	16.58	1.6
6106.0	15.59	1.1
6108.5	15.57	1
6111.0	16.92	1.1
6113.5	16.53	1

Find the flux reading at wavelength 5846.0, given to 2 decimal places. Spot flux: 16.67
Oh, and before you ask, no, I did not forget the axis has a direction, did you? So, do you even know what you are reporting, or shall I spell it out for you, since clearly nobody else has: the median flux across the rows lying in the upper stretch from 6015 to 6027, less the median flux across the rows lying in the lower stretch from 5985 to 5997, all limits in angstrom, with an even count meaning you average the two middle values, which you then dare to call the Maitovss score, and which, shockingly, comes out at -0.8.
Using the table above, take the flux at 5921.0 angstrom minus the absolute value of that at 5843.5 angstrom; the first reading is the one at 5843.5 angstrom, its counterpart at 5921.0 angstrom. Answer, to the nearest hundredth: 1.05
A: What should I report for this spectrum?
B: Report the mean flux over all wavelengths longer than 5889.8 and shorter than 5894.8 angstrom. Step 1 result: 13.4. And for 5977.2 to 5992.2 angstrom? 16.6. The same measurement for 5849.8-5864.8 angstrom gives 16.7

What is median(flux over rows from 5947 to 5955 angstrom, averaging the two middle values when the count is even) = 16.4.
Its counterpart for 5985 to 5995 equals 17.6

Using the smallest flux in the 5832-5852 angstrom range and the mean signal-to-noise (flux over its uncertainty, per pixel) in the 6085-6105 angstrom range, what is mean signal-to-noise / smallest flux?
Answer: 0.87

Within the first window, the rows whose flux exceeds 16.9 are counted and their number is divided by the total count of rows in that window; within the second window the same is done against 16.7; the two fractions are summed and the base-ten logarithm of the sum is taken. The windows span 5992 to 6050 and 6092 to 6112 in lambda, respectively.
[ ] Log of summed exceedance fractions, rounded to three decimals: -0.010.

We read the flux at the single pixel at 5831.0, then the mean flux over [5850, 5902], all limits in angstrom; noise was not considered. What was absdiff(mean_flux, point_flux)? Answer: 2.6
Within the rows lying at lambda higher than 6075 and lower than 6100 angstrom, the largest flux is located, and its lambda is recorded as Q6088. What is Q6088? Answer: 6076.0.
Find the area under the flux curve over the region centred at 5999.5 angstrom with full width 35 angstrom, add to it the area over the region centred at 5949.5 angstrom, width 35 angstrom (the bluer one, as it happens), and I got 1141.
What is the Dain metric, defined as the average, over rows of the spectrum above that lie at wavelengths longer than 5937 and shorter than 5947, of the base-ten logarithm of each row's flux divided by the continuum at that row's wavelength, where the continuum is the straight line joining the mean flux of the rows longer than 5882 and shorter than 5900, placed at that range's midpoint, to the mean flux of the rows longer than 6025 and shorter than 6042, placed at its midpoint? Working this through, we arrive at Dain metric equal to 0.028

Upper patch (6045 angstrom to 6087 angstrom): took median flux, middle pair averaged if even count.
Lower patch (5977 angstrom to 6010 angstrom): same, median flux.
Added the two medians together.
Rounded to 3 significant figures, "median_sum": 32.7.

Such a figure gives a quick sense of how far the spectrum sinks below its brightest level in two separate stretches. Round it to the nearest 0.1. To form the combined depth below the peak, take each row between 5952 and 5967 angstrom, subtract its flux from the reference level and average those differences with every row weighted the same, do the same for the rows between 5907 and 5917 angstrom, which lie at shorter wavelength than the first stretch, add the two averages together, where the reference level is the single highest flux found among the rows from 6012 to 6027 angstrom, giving 5.2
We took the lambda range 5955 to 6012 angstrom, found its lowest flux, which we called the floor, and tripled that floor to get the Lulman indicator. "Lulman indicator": 40.8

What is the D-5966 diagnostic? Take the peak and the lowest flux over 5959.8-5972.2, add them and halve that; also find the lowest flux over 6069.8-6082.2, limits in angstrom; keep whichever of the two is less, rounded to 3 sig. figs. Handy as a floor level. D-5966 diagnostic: 16.1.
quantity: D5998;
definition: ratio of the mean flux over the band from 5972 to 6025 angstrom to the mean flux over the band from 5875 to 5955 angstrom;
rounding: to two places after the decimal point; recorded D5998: 1.03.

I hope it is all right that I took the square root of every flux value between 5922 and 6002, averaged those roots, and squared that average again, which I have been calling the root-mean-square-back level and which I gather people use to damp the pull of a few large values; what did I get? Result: 16.4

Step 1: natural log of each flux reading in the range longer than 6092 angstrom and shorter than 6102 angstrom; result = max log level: 2.93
